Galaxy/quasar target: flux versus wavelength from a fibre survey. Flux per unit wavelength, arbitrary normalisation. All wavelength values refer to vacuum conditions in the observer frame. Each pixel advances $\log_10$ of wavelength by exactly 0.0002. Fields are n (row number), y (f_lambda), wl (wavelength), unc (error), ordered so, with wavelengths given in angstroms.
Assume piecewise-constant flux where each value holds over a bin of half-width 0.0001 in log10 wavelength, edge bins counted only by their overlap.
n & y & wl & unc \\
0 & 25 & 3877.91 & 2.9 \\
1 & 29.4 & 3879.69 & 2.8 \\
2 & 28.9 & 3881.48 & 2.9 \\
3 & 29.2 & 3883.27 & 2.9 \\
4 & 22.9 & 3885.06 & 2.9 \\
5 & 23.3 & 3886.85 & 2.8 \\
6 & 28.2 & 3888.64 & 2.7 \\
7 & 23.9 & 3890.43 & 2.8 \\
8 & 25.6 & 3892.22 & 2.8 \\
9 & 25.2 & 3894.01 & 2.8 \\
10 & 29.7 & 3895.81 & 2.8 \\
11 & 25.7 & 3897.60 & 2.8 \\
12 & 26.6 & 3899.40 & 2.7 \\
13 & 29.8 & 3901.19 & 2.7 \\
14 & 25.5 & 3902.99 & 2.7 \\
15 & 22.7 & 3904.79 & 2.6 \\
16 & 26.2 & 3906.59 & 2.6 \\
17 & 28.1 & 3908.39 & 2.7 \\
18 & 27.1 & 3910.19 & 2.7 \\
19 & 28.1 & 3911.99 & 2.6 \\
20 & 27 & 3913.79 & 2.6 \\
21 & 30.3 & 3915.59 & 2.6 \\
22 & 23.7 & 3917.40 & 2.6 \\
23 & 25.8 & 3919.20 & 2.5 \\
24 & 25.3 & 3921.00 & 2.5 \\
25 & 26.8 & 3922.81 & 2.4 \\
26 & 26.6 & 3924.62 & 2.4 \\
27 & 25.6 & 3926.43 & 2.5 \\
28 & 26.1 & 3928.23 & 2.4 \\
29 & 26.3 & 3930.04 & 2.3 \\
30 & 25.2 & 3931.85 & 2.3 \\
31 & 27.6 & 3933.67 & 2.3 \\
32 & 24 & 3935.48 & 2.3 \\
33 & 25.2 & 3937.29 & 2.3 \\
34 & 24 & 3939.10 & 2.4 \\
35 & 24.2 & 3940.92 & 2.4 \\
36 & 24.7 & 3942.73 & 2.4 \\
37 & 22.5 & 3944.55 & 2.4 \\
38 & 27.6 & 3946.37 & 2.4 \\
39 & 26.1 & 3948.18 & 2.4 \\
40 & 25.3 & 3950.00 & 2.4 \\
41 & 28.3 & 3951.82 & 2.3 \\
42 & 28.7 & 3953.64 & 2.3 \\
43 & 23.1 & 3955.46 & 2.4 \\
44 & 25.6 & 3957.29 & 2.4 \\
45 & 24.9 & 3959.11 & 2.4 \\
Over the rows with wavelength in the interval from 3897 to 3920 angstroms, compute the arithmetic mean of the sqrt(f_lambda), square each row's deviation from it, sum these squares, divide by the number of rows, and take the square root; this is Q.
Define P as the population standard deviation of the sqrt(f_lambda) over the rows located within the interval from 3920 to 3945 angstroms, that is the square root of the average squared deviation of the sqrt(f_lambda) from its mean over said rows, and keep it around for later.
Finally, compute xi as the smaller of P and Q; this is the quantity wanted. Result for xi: 0.130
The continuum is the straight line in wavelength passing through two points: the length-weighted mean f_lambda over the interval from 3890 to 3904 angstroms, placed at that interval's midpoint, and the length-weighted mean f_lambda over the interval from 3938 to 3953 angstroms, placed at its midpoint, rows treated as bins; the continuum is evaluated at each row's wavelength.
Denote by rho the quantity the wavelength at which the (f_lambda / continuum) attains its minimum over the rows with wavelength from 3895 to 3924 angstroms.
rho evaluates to 3904.79 angstroms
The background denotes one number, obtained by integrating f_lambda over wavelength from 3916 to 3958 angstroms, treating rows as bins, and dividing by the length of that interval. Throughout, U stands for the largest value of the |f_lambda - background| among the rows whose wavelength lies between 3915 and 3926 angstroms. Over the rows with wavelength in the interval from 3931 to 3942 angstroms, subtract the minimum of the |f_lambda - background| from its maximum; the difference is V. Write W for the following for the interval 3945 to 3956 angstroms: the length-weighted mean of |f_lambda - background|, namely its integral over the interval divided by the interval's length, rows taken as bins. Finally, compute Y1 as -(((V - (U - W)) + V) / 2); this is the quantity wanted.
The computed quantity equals -0.1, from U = 4.7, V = 1.5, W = 1.87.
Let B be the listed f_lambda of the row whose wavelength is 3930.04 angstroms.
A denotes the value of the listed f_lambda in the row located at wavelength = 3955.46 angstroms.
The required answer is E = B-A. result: 3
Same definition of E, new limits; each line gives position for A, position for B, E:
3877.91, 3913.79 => 2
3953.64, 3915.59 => 2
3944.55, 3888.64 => 6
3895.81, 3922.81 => -3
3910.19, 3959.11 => -2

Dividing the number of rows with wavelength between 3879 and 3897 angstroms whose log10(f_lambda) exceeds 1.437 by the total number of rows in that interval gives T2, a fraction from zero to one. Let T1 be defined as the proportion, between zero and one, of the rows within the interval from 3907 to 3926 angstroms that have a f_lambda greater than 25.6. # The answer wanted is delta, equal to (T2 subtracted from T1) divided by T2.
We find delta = 0.6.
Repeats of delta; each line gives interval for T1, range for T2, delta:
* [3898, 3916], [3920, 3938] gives 7.0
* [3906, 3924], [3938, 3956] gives 1.7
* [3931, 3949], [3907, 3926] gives 0.0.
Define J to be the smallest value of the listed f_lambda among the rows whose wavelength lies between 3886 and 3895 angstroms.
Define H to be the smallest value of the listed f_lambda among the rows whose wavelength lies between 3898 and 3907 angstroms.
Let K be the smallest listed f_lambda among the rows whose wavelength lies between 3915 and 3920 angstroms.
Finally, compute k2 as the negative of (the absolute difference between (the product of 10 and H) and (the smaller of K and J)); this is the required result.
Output -204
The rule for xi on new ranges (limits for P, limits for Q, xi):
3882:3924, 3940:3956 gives 0.208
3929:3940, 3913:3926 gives 0.125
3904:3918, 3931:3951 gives 0.146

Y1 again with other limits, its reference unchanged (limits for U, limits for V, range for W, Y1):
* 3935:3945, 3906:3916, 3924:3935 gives -2.9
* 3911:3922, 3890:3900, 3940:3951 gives -2.4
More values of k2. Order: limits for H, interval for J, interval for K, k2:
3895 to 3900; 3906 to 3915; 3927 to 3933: -232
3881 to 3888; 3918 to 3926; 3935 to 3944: -205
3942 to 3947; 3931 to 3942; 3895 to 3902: -201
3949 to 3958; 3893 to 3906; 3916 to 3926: -208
